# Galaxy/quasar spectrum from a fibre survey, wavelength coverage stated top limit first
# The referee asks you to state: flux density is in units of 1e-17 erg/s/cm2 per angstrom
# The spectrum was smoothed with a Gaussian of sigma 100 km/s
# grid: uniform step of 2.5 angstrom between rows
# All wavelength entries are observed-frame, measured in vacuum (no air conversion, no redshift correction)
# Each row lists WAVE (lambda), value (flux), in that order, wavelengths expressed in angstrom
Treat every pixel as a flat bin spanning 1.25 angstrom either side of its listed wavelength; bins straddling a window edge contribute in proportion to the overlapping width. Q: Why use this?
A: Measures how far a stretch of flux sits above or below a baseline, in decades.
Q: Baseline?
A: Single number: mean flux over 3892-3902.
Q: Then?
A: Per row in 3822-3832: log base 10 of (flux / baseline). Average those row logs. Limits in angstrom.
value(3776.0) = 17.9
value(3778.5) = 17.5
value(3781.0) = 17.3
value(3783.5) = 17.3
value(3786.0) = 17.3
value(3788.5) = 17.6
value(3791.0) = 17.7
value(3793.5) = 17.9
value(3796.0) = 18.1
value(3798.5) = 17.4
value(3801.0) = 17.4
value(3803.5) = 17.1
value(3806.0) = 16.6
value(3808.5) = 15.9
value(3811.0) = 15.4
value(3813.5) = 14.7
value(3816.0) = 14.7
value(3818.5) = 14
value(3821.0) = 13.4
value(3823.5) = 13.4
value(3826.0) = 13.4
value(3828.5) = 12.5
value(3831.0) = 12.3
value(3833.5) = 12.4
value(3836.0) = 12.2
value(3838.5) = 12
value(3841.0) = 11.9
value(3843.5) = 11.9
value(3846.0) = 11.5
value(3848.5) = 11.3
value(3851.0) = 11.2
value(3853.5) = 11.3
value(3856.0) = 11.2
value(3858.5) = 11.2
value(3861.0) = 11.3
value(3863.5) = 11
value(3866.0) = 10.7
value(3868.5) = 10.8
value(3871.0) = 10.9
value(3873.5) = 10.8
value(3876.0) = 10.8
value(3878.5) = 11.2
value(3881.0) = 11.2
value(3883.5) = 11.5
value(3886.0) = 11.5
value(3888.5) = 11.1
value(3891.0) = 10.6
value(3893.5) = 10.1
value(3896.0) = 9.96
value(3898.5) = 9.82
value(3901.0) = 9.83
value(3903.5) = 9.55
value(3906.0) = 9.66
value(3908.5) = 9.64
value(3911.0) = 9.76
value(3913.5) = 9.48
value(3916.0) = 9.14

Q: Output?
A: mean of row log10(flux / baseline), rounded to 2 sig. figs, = 0.11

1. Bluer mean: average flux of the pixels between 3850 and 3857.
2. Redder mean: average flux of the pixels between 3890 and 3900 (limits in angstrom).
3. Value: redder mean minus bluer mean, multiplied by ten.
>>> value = -11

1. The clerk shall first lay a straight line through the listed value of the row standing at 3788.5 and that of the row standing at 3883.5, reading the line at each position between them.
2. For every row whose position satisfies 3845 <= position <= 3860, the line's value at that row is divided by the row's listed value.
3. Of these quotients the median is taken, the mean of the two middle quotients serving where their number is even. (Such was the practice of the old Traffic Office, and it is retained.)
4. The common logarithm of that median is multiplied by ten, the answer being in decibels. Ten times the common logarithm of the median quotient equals 0.79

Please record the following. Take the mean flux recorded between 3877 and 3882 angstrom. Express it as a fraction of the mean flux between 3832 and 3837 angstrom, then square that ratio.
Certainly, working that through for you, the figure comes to 0.83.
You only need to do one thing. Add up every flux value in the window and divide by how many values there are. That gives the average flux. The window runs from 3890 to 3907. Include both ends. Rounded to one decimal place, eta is 9.9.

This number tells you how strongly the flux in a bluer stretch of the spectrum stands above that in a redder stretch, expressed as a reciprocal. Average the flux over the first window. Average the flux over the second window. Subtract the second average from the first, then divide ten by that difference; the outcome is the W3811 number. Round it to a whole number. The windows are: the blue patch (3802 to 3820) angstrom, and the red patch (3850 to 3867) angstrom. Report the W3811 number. 2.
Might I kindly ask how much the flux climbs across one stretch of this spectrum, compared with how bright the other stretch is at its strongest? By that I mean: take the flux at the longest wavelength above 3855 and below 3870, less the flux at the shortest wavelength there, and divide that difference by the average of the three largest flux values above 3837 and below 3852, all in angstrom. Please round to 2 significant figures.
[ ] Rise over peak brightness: -0.034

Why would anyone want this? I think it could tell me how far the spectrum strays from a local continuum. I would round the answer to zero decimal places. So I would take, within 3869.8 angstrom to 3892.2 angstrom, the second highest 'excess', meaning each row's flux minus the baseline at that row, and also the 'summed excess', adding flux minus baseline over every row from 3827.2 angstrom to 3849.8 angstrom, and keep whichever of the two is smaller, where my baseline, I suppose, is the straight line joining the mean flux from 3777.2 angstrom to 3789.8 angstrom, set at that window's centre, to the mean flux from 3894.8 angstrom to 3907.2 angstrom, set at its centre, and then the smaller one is -16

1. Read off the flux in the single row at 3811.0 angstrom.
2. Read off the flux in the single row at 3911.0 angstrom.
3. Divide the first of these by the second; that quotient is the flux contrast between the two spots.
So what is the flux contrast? 1.58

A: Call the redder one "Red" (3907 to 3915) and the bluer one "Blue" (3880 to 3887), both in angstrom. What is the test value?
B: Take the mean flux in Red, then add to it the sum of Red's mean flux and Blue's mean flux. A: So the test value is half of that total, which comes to 15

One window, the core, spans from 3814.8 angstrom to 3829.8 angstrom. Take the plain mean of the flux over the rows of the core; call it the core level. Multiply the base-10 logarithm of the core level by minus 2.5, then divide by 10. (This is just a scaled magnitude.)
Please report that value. -0.283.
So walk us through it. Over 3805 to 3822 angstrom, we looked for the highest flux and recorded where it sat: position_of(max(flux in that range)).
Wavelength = 3806.0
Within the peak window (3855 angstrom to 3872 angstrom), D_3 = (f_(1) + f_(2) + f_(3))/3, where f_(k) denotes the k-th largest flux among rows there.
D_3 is 11.2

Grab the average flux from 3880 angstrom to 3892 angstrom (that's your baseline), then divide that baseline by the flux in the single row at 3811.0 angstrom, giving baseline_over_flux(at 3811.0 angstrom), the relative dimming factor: 0.73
